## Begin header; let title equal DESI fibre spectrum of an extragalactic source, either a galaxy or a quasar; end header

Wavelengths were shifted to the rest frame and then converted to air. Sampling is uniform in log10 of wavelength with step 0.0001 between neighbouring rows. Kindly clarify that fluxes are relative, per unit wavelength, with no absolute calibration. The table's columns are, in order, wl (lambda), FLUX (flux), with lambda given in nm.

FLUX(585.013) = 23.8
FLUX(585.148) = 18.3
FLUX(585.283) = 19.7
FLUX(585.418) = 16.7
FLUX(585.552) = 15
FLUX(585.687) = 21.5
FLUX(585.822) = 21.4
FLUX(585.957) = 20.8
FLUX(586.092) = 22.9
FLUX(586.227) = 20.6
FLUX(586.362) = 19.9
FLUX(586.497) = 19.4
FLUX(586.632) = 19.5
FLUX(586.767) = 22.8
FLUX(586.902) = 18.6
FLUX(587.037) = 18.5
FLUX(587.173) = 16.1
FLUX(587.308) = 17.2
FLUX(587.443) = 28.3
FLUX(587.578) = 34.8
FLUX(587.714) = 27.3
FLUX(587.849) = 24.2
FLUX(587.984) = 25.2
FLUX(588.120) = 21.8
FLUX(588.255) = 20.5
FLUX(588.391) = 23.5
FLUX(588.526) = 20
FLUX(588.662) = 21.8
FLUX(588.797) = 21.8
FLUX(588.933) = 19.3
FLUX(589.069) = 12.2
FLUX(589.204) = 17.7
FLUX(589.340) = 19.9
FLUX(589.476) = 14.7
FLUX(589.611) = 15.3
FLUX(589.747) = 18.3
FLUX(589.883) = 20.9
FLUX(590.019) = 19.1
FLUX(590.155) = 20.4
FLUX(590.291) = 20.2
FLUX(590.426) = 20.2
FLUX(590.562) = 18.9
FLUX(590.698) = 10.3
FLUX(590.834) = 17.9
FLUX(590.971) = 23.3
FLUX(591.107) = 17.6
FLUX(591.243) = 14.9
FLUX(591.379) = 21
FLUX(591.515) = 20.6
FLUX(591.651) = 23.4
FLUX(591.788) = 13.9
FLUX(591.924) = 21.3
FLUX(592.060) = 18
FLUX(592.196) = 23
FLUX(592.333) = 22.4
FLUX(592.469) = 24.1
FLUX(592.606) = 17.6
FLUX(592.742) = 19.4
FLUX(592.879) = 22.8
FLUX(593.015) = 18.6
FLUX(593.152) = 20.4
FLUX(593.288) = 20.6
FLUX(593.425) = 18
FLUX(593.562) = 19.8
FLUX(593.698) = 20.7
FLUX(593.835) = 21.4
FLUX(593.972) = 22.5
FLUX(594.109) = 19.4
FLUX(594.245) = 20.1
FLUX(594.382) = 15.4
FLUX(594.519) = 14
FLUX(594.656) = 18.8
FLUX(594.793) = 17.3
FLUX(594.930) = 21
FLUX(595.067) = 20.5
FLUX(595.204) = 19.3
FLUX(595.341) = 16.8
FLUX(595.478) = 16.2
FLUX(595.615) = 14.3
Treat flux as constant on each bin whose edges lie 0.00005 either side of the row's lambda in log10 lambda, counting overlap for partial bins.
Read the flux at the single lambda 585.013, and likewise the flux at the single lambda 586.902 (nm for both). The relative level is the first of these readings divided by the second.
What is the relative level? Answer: 1.3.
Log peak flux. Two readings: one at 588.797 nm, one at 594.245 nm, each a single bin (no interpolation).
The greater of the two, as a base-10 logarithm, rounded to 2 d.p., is 1.34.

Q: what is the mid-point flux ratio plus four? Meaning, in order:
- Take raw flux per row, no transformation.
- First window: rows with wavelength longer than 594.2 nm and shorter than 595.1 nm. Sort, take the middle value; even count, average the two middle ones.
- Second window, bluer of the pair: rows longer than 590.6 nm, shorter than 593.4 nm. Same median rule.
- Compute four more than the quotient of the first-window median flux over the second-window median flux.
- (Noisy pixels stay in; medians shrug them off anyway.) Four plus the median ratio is 4.92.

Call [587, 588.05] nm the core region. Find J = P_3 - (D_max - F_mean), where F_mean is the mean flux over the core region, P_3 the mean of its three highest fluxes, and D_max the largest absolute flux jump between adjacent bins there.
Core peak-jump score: 43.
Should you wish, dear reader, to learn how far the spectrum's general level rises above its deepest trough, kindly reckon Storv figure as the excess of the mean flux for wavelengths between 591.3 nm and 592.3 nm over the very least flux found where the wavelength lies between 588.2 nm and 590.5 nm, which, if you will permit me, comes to 8.0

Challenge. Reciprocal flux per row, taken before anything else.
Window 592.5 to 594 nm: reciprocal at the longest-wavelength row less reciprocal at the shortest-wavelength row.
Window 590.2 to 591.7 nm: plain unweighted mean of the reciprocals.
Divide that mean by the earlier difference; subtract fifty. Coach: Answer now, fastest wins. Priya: -54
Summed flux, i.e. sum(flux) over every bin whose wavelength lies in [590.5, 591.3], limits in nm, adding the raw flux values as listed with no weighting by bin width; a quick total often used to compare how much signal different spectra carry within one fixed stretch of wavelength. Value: 103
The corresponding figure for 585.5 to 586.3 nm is 122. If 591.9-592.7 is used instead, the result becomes 126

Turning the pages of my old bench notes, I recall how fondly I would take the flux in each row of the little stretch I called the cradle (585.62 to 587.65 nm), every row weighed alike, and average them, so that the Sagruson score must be 21.5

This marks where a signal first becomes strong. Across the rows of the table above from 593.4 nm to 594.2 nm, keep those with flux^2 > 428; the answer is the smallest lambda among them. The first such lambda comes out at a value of 593.698 nm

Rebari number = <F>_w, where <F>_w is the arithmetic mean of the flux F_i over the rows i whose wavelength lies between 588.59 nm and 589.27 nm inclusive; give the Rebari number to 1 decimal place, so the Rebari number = 18.6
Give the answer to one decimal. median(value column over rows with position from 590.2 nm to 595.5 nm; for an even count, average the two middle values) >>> 19.8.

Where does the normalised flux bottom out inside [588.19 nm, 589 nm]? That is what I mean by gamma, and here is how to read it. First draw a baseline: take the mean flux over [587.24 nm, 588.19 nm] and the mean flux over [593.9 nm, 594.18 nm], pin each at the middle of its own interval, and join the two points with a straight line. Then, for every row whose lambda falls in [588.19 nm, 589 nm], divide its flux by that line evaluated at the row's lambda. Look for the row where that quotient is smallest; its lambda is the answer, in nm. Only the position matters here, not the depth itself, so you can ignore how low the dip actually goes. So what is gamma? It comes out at 588.933 nm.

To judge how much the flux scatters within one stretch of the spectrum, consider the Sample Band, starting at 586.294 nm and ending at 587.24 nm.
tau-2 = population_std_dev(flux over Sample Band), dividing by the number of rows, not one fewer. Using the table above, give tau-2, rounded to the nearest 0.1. 1.9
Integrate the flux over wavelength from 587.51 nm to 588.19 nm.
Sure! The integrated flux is 18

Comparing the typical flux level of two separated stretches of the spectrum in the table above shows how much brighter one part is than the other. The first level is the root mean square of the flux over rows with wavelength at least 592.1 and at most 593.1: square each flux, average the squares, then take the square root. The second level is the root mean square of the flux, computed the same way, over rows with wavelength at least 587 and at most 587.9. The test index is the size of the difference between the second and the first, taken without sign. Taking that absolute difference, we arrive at 3.4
